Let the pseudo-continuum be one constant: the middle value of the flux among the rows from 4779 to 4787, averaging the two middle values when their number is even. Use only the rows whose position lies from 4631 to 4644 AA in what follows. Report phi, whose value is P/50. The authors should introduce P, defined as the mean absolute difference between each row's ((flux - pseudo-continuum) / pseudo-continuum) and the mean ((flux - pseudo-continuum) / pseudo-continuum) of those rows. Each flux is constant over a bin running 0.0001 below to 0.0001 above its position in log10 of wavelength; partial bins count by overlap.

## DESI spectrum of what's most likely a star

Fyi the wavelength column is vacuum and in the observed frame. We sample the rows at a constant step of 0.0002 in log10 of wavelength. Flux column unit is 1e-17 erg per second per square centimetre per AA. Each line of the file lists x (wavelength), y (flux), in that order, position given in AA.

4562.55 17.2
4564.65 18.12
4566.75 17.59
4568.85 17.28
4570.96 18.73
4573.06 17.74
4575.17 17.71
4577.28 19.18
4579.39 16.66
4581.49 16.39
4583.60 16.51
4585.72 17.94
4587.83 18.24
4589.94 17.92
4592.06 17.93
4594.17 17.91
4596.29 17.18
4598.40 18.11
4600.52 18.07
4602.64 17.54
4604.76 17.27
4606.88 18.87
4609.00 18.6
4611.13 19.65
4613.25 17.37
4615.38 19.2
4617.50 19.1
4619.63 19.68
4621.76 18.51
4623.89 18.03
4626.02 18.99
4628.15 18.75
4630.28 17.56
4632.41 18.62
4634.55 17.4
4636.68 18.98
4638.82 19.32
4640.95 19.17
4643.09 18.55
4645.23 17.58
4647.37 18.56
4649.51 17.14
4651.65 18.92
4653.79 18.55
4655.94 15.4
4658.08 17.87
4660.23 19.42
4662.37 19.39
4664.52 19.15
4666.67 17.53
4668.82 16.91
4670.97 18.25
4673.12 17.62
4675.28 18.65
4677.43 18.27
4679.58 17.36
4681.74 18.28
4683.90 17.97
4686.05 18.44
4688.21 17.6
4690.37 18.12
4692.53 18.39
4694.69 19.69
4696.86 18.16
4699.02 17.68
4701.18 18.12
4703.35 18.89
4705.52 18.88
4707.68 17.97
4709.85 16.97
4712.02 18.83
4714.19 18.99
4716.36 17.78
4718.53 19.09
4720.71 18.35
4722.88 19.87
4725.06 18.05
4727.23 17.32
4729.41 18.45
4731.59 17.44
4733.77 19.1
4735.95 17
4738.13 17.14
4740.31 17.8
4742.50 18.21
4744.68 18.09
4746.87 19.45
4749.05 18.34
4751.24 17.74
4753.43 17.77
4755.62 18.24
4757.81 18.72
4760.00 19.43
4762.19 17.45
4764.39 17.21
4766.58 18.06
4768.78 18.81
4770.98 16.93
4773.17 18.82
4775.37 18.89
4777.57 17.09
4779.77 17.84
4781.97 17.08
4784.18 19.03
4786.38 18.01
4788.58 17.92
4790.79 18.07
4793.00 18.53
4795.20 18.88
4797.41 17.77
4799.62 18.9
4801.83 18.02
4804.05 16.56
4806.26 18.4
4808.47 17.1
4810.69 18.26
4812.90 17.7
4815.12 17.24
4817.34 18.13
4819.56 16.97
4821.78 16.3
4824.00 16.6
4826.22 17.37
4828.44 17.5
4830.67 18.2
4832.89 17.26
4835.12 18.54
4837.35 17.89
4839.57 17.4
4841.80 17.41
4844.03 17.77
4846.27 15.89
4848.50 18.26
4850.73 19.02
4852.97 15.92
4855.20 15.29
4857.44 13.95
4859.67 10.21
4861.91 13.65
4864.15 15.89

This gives 0.0005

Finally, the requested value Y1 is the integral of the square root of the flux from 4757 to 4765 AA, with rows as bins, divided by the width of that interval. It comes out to 4.27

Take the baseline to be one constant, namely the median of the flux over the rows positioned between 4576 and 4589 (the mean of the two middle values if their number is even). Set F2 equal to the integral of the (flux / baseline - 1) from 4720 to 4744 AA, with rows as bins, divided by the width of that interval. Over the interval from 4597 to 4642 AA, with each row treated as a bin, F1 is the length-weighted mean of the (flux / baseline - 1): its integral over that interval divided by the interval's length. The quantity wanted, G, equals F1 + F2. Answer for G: 0.11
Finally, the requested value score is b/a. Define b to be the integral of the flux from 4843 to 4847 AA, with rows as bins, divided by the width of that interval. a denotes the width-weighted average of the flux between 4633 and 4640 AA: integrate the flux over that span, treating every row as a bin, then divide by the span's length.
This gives 0.91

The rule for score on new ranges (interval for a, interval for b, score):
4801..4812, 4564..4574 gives 1.01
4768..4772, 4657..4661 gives 1.04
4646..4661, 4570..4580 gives 1.01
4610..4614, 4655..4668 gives 0.98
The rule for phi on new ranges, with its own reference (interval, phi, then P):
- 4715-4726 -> 0.0008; 0.038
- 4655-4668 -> 0.0013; 0.067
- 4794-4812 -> 0.0007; 0.035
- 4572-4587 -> 0.0009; 0.044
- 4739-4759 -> 0.0004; 0.021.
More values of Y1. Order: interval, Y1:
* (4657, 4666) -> 4.35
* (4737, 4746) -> 4.22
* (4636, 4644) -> 4.36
